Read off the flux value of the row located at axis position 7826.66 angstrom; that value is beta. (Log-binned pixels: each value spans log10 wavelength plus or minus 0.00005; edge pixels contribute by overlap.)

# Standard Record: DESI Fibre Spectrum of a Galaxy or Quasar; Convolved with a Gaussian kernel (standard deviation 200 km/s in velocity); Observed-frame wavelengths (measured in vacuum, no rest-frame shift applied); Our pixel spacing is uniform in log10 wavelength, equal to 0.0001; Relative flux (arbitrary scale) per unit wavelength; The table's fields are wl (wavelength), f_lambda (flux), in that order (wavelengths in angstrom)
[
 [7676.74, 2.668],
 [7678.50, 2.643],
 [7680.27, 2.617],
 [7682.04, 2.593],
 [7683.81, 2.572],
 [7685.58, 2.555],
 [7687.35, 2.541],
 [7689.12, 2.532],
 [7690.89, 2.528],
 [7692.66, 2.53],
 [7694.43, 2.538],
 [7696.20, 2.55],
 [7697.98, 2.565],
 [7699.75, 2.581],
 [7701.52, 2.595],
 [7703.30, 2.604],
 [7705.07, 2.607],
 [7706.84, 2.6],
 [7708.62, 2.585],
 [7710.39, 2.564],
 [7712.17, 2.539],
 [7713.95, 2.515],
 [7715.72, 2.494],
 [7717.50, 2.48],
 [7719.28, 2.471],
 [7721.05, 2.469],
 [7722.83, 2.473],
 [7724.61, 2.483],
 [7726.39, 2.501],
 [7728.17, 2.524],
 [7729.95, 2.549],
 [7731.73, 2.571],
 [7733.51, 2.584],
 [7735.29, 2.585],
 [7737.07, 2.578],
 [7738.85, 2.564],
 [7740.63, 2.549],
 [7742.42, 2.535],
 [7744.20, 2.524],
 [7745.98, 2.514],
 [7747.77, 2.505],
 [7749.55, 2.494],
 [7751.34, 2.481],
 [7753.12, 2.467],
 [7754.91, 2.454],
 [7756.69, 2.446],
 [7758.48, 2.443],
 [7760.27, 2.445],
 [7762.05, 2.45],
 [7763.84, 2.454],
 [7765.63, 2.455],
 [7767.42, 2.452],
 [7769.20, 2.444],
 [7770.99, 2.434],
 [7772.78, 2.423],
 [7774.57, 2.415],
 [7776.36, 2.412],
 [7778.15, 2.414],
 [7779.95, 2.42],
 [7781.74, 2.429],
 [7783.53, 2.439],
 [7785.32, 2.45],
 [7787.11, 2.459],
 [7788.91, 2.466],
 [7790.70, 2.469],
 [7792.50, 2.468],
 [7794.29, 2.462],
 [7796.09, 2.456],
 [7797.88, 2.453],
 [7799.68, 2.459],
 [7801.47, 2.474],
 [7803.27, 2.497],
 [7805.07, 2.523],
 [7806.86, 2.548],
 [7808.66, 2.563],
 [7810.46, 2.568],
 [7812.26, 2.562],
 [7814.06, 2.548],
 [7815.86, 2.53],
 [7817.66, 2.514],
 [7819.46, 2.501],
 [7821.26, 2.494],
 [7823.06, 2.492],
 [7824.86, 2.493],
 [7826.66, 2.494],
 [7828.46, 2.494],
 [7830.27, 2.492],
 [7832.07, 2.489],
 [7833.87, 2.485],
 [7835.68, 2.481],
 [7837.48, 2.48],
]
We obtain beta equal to 2.494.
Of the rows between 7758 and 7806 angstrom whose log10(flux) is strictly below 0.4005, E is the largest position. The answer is 7803.27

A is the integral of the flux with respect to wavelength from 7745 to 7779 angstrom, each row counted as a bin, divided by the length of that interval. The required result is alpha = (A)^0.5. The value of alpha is 1.566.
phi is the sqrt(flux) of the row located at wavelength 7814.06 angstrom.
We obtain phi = 1.596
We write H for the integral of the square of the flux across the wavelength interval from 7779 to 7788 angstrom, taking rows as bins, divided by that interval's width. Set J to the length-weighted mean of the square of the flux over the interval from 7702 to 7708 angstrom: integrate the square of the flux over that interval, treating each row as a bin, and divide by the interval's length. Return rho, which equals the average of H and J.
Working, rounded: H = 5.95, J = 6.8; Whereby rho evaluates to 6.36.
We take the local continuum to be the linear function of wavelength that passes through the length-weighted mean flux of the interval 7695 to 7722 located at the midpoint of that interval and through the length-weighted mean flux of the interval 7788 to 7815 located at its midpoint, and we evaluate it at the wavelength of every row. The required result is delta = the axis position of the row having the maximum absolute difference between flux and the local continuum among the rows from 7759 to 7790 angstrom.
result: 7776.36 angstrom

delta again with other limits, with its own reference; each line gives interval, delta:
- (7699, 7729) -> 7721.05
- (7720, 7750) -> 7721.05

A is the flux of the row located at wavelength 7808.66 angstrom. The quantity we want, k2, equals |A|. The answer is 2.56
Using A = 2.563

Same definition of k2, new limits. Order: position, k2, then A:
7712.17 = 2.54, 2.539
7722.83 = 2.47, 2.473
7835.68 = 2.48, 2.481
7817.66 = 2.51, 2.514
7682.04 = 2.59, 2.593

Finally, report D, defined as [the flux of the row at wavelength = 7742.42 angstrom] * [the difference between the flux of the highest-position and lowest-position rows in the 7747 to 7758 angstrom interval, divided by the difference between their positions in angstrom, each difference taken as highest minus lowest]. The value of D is -0.017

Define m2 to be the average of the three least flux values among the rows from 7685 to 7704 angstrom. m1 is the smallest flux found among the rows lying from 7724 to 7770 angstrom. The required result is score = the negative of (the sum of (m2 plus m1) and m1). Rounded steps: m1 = 2.443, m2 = 2.53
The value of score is -7.42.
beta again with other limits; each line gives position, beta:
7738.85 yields 2.564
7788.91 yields 2.466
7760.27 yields 2.445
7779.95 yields 2.42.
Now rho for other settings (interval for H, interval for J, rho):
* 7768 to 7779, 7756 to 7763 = 5.93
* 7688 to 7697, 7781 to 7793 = 6.23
